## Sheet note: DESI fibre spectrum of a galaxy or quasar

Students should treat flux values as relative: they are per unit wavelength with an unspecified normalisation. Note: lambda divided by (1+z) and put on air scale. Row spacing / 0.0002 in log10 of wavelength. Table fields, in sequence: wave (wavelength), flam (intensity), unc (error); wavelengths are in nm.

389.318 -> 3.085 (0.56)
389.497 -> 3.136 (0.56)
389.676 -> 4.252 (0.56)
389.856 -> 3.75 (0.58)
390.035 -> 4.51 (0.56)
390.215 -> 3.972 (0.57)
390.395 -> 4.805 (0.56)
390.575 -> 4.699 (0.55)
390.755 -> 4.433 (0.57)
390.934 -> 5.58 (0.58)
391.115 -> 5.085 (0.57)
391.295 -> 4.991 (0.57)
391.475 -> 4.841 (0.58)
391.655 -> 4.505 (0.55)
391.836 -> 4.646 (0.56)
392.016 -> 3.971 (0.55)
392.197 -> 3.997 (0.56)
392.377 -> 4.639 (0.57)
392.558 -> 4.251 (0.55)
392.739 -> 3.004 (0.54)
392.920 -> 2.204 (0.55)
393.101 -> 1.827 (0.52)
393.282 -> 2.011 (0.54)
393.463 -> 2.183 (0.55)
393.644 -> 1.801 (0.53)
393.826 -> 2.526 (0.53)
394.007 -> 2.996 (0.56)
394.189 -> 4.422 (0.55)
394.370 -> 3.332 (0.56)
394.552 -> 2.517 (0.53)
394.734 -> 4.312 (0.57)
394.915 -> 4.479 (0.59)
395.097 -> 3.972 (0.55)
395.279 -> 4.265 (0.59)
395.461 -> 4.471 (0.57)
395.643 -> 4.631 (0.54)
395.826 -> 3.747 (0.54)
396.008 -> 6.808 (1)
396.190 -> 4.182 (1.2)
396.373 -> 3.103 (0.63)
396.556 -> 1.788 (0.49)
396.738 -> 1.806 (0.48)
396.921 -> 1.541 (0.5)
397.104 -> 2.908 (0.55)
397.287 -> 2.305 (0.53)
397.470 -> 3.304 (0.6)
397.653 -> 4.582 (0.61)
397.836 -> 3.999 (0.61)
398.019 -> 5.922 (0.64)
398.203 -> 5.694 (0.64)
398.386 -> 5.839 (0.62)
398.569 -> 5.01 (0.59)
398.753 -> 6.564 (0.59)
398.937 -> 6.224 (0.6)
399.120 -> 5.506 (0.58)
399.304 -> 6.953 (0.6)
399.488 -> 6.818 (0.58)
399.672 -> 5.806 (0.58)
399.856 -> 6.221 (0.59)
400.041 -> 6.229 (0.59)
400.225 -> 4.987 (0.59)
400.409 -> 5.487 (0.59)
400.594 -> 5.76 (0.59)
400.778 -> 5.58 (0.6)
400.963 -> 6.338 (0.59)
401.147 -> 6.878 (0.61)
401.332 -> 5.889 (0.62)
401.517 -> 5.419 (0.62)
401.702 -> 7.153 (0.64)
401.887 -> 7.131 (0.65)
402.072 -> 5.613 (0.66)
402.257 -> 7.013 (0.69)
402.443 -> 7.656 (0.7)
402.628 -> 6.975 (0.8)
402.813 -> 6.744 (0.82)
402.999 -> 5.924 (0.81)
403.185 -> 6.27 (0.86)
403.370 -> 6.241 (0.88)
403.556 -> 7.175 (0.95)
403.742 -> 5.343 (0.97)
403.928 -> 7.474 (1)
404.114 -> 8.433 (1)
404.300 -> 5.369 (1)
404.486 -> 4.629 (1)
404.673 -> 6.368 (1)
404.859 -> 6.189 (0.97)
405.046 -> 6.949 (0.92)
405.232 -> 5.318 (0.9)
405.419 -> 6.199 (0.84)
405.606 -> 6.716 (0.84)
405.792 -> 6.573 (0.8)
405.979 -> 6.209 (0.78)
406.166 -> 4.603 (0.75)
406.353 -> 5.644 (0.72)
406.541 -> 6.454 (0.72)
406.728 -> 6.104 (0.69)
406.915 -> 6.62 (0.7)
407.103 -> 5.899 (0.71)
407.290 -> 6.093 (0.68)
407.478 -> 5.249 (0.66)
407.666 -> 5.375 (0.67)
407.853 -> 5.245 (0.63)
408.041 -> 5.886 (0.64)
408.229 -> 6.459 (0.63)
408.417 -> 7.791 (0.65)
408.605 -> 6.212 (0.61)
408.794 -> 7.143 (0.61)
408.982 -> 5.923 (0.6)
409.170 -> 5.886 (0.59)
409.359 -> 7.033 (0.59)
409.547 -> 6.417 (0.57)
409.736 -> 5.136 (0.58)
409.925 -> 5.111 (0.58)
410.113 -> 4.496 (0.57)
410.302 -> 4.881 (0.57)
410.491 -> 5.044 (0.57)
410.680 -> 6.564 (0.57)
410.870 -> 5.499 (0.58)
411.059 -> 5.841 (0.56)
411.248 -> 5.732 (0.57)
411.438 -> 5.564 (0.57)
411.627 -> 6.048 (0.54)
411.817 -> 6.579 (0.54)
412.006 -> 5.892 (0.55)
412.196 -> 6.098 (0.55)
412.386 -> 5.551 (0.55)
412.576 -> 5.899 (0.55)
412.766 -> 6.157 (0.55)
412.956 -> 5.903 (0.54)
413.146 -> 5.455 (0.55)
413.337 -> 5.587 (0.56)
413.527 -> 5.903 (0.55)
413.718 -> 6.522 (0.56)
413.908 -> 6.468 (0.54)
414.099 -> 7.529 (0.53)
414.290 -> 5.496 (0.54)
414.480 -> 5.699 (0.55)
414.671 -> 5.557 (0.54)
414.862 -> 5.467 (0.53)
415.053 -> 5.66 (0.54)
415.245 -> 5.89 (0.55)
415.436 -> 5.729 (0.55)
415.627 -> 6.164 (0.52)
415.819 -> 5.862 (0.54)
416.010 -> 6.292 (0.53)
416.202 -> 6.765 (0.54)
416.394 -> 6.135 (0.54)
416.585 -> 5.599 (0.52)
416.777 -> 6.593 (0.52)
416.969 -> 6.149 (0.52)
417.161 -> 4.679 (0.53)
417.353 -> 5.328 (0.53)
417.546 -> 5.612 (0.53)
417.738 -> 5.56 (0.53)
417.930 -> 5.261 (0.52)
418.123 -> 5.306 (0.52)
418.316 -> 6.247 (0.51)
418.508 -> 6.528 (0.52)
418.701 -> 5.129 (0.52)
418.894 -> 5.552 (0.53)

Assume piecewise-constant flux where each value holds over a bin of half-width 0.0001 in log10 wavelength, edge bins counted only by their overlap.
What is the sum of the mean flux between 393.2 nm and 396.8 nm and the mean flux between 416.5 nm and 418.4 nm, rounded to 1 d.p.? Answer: 9.1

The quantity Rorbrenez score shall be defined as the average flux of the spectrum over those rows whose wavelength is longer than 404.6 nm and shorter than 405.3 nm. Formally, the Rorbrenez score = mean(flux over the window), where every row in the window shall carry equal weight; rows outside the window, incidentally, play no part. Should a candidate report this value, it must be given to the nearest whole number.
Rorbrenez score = 6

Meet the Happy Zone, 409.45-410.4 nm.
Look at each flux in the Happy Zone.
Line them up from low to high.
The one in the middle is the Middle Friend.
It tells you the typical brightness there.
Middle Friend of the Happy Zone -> 5.1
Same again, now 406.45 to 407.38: 6.1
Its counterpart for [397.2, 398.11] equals 4.0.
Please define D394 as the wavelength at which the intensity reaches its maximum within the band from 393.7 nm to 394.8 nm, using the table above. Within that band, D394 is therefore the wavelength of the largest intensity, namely 394.189 nm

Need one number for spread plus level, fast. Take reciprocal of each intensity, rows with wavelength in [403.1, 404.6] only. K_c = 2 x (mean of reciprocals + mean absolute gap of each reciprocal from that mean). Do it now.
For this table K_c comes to 0.376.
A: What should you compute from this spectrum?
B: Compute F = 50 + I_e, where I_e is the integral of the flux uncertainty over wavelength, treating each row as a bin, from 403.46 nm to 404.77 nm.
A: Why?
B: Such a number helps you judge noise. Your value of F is 51.3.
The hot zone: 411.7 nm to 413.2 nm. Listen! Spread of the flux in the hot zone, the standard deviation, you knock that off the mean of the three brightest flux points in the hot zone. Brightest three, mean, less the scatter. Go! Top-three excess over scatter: 5.9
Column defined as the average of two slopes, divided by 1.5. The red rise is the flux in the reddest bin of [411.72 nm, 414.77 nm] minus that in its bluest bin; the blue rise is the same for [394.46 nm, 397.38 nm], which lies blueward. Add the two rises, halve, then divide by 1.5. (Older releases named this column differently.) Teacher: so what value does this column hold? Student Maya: -0.4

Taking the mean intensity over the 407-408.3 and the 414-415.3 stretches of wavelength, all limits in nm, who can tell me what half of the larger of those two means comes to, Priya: 2.95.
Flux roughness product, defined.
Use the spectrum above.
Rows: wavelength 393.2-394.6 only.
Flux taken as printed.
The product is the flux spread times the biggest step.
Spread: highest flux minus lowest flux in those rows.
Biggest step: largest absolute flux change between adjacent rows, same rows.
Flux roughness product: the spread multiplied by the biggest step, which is 3.7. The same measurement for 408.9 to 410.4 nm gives 3.2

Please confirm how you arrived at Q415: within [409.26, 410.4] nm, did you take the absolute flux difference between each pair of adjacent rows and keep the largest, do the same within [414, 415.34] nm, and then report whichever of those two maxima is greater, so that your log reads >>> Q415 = 2.0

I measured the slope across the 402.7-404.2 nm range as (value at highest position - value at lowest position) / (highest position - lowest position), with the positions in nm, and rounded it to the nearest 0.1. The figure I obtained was 1.3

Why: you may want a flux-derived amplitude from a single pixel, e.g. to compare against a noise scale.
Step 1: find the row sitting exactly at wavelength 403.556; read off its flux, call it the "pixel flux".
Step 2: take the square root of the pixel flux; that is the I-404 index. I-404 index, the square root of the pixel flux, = 2.7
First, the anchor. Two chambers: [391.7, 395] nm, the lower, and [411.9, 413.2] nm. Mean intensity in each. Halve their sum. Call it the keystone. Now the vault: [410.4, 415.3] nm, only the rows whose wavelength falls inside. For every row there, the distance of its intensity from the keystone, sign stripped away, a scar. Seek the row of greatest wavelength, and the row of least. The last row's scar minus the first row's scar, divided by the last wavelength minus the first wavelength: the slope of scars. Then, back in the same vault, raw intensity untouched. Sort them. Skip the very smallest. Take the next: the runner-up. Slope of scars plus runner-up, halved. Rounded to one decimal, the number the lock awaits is 2.8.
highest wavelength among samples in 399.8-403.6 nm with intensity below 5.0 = 400.225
